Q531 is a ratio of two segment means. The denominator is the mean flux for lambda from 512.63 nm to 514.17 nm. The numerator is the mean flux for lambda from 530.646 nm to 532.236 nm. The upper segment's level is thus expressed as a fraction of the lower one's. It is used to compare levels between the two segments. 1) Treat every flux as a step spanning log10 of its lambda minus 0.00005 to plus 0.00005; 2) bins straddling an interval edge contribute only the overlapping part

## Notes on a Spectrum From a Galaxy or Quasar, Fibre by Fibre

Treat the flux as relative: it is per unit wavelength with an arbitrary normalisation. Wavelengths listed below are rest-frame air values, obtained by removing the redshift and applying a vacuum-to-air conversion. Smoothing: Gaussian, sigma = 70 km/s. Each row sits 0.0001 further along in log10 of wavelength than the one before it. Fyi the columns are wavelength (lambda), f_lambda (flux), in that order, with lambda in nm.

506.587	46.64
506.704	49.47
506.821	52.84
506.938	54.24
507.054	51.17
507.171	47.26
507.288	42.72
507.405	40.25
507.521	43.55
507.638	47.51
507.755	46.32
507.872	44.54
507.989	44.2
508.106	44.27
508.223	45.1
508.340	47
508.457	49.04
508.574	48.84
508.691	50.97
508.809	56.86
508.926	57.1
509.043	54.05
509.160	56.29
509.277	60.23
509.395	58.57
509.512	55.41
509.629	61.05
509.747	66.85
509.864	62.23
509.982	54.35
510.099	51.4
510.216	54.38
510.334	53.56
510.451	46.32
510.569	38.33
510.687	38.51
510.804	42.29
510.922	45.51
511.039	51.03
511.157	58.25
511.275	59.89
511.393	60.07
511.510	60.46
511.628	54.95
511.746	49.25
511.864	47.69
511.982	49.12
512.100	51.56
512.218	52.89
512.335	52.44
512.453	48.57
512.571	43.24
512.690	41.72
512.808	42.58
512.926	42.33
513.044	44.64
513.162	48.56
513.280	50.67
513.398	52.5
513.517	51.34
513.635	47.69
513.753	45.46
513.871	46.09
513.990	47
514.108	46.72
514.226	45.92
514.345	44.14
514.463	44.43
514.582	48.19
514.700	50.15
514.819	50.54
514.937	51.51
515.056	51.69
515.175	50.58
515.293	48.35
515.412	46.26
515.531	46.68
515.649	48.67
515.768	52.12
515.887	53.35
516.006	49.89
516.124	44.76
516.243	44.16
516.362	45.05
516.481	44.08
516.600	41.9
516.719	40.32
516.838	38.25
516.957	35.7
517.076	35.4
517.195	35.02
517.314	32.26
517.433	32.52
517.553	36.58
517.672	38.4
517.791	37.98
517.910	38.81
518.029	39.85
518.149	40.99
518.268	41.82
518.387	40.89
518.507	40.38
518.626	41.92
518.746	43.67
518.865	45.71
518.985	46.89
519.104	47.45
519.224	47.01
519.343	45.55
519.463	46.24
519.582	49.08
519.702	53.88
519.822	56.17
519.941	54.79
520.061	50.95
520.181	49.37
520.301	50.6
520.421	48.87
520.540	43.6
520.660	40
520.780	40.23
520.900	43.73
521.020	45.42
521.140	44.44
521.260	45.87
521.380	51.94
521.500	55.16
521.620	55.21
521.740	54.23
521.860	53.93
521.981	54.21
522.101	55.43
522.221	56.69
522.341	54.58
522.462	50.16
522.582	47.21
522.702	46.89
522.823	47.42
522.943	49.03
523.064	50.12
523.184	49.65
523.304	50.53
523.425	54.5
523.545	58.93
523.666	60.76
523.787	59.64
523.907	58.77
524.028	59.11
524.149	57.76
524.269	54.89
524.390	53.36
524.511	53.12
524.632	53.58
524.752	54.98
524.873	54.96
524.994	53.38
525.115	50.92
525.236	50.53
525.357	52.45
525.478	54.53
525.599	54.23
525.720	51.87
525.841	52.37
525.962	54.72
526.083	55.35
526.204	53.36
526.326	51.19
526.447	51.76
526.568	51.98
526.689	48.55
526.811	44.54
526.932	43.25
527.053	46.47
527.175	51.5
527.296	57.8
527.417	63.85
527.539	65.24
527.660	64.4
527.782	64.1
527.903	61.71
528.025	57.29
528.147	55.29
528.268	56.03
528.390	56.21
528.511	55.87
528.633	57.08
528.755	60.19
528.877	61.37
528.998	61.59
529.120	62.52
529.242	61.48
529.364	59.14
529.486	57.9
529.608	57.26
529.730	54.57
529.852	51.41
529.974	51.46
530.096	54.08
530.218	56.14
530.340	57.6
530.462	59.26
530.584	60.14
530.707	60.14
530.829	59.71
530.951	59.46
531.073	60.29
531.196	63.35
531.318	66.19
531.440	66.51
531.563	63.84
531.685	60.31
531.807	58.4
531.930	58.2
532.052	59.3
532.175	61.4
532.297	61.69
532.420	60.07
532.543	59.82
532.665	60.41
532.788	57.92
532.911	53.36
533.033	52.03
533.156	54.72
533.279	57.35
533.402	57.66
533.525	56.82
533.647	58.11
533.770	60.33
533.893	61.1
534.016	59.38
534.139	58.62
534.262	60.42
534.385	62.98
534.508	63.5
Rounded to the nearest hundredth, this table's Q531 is 1.31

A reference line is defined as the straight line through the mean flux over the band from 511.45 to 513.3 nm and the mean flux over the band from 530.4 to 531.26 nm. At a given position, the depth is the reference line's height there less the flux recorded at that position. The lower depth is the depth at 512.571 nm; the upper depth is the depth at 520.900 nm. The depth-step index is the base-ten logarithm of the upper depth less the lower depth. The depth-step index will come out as 0.67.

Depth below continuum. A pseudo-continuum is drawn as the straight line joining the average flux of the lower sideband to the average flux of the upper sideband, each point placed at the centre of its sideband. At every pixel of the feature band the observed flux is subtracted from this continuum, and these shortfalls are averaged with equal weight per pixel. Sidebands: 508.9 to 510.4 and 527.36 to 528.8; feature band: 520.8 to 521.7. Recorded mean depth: 10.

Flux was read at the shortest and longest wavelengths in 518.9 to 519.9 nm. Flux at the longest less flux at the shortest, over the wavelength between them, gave 11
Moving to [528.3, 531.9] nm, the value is 1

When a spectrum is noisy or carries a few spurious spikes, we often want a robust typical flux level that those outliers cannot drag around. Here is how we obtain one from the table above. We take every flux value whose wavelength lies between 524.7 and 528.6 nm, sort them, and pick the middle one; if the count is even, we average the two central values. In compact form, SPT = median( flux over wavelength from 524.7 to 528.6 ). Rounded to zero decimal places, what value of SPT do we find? 54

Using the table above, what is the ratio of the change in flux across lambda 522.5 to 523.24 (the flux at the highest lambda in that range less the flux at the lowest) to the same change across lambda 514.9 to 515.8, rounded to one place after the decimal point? 4.0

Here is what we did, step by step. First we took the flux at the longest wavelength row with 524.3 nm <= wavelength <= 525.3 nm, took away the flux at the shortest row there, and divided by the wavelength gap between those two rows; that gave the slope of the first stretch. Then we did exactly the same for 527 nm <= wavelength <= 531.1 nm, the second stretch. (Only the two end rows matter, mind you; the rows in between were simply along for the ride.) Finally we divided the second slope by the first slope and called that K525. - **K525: -1.0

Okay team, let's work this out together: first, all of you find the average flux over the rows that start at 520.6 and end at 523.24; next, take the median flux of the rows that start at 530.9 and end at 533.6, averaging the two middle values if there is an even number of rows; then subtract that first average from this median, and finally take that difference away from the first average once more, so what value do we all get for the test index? 39.6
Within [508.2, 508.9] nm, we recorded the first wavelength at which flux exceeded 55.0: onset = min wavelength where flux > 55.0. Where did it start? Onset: 508.809 nm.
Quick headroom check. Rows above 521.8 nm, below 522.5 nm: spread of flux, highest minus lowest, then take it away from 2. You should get -4.5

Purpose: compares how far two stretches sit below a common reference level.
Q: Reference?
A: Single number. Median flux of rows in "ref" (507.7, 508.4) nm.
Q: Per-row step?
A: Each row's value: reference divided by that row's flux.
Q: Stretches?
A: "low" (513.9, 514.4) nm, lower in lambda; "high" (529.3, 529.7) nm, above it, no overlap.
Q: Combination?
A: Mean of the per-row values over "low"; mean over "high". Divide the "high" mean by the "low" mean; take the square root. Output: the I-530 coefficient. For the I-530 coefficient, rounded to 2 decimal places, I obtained 0.89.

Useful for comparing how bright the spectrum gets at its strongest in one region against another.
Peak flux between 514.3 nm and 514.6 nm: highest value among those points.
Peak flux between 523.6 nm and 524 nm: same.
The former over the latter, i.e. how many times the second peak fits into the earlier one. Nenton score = 0.79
